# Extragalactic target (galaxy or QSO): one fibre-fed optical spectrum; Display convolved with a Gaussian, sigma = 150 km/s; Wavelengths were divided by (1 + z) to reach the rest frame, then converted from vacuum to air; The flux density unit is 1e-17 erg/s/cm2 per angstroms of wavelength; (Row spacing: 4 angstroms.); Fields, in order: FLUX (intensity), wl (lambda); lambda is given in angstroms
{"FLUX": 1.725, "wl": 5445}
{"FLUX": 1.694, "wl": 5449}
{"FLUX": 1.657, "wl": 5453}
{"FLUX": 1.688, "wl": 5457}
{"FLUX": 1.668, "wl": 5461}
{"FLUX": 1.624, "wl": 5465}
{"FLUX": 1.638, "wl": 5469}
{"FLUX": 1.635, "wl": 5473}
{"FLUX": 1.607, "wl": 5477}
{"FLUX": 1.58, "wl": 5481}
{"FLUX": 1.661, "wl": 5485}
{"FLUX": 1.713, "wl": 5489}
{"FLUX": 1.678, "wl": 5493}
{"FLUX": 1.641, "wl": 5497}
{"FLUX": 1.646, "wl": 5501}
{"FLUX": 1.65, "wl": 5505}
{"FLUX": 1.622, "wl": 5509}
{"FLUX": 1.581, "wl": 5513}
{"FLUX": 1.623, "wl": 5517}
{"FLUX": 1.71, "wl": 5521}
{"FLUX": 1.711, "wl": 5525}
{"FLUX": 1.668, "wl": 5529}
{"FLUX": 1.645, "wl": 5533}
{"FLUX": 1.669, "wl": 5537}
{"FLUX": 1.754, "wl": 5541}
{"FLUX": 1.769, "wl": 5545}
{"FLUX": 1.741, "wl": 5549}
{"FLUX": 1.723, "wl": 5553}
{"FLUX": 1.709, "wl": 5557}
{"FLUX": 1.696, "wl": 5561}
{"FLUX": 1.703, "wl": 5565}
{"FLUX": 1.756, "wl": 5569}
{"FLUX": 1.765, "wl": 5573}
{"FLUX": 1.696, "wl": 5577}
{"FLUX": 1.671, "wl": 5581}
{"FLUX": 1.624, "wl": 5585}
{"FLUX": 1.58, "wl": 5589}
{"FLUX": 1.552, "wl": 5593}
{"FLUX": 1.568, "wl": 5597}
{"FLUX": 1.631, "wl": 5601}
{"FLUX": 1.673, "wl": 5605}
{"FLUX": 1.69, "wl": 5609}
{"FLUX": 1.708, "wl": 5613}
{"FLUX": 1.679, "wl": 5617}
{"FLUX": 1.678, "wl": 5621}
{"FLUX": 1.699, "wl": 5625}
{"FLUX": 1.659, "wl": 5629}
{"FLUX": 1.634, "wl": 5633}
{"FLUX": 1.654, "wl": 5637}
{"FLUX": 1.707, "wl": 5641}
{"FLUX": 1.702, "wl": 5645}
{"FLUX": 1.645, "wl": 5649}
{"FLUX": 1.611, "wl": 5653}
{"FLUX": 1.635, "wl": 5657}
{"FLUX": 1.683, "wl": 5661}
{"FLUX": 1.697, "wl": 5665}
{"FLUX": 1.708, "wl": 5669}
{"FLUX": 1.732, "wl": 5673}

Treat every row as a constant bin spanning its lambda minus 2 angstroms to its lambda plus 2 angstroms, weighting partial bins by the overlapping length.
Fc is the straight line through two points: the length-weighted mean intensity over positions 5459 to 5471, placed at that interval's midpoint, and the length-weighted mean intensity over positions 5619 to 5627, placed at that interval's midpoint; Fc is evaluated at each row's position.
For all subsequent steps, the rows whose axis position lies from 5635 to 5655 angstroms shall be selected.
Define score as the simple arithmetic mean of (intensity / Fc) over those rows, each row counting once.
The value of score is 0.982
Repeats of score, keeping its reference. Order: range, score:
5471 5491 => 0.995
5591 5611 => 0.965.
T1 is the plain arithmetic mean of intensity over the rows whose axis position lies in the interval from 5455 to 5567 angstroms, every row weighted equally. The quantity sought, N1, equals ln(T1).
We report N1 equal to 0.513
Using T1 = 1.67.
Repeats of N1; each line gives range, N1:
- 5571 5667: 0.507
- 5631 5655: 0.506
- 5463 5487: 0.485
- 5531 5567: 0.538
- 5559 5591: 0.523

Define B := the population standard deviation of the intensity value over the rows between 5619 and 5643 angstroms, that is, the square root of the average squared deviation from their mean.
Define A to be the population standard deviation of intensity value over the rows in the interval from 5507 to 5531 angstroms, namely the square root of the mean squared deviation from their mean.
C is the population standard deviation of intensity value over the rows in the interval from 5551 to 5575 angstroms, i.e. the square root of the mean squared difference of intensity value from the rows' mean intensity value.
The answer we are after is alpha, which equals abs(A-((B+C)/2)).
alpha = 0.022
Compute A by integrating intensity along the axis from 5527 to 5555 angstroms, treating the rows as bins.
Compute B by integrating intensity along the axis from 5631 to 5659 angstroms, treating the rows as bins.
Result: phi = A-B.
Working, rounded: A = 47.9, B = 46.4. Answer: 1.5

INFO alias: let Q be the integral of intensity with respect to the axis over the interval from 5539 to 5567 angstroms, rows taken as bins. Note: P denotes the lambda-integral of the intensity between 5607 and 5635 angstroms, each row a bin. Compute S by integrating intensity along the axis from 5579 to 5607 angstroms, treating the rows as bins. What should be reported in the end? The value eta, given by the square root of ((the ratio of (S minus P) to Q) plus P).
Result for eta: 6.85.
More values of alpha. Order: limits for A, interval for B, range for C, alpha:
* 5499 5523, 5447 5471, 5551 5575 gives 0.013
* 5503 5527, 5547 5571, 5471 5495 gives 0.015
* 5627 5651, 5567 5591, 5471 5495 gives 0.028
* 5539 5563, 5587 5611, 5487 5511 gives 0.016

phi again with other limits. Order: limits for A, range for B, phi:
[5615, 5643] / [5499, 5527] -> 0.7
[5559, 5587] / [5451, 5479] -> 1.6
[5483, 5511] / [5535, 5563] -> -1.8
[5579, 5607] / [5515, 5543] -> -1.9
